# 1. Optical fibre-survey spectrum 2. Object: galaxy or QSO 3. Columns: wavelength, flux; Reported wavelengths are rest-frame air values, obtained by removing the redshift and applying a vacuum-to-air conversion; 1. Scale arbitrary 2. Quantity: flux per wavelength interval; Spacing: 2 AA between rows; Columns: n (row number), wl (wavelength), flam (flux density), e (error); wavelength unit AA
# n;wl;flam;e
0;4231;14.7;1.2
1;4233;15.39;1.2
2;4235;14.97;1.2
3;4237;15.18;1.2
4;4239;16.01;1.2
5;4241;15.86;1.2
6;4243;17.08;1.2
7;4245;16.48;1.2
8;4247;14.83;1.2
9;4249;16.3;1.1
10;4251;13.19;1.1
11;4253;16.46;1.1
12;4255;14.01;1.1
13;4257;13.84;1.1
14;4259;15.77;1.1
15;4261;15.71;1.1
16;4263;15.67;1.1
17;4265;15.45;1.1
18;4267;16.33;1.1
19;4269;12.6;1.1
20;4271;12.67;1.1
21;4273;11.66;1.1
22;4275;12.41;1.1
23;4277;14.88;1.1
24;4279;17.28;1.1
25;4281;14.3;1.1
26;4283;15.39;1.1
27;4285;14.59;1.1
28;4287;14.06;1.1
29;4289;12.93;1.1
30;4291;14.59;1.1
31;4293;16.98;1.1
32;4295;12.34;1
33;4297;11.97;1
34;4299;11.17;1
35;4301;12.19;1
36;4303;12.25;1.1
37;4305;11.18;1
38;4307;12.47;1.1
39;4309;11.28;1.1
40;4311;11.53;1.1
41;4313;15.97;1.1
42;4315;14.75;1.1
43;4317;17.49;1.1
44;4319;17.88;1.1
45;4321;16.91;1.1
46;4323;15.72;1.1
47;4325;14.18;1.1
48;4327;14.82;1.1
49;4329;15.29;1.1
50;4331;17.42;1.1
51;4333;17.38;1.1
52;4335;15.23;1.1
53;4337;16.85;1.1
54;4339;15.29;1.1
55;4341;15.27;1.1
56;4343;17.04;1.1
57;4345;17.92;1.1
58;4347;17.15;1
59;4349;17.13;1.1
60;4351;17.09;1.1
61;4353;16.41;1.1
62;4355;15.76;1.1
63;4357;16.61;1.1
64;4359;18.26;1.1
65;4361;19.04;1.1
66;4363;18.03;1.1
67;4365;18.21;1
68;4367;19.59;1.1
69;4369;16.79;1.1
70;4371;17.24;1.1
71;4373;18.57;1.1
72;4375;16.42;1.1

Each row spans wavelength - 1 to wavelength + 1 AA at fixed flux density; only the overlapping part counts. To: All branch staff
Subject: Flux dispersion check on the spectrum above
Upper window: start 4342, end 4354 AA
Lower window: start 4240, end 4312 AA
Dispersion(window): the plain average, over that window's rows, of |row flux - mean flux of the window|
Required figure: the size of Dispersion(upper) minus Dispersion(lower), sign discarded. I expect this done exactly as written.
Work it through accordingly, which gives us 1.40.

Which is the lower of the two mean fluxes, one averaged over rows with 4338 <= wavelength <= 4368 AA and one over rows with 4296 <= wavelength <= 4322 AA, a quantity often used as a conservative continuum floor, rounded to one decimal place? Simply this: 13.6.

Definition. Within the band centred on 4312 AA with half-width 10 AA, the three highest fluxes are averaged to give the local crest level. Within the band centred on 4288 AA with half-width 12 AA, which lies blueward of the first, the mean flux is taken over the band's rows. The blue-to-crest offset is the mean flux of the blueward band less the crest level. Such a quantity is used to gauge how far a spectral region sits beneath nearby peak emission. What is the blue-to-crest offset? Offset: -3.22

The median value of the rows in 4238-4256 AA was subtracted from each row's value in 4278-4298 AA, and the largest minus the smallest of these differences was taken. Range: 5.3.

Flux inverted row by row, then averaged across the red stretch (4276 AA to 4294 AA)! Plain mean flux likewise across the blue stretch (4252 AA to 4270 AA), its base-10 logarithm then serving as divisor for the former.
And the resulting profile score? 0.0570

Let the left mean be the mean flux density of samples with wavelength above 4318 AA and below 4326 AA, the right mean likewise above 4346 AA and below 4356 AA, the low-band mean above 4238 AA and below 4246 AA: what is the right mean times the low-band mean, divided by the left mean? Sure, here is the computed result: 16.9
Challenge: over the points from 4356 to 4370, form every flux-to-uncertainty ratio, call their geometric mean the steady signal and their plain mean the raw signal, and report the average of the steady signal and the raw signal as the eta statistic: 16.7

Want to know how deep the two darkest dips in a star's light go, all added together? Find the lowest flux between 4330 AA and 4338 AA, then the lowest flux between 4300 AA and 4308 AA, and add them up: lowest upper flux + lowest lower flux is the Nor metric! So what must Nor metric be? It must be 26.4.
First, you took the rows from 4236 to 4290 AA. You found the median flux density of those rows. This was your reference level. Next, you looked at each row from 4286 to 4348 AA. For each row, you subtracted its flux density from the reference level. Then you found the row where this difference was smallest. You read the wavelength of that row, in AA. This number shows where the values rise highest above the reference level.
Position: 4345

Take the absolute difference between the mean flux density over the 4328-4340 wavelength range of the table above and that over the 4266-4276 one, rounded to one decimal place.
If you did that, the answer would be 3.1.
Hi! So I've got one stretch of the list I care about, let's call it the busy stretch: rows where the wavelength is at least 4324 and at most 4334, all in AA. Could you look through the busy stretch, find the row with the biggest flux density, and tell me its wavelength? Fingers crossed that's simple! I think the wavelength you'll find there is 4331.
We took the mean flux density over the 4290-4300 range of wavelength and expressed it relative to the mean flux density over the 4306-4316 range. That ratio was 1.0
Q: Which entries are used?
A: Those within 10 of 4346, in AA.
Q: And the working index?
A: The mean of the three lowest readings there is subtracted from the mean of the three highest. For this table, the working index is 2.0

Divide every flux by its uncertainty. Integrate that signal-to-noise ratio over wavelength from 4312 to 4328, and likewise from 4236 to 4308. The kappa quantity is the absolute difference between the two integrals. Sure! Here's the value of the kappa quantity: 702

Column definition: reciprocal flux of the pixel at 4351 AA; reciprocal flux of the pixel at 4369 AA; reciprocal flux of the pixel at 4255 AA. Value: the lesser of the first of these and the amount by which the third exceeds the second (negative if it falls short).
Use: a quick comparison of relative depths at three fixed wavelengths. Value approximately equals 0.012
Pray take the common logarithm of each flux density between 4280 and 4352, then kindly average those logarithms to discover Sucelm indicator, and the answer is 1.17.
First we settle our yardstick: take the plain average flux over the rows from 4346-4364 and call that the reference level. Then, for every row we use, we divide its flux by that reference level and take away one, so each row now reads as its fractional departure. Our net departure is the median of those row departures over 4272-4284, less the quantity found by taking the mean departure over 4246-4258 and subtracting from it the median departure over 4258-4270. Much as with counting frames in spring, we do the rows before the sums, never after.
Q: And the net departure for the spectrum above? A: -0.10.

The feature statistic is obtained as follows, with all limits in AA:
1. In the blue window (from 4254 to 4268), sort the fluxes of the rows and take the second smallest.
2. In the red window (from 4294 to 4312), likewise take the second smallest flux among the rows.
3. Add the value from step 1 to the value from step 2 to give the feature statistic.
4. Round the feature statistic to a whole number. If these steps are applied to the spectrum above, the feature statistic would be 25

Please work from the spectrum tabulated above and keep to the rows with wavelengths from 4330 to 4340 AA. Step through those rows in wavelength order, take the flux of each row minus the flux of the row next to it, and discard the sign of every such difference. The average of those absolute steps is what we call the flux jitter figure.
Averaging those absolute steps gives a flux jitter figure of 1.3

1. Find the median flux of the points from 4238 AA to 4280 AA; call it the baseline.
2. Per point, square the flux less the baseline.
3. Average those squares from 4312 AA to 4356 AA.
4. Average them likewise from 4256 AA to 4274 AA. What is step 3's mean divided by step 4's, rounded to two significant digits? 0.38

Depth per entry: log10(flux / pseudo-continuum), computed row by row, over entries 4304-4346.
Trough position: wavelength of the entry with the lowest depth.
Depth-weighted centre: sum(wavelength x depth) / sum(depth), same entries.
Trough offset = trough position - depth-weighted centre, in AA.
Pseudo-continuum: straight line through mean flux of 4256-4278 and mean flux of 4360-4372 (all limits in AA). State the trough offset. -6.7 AA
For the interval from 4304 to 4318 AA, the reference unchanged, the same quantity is 1.0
